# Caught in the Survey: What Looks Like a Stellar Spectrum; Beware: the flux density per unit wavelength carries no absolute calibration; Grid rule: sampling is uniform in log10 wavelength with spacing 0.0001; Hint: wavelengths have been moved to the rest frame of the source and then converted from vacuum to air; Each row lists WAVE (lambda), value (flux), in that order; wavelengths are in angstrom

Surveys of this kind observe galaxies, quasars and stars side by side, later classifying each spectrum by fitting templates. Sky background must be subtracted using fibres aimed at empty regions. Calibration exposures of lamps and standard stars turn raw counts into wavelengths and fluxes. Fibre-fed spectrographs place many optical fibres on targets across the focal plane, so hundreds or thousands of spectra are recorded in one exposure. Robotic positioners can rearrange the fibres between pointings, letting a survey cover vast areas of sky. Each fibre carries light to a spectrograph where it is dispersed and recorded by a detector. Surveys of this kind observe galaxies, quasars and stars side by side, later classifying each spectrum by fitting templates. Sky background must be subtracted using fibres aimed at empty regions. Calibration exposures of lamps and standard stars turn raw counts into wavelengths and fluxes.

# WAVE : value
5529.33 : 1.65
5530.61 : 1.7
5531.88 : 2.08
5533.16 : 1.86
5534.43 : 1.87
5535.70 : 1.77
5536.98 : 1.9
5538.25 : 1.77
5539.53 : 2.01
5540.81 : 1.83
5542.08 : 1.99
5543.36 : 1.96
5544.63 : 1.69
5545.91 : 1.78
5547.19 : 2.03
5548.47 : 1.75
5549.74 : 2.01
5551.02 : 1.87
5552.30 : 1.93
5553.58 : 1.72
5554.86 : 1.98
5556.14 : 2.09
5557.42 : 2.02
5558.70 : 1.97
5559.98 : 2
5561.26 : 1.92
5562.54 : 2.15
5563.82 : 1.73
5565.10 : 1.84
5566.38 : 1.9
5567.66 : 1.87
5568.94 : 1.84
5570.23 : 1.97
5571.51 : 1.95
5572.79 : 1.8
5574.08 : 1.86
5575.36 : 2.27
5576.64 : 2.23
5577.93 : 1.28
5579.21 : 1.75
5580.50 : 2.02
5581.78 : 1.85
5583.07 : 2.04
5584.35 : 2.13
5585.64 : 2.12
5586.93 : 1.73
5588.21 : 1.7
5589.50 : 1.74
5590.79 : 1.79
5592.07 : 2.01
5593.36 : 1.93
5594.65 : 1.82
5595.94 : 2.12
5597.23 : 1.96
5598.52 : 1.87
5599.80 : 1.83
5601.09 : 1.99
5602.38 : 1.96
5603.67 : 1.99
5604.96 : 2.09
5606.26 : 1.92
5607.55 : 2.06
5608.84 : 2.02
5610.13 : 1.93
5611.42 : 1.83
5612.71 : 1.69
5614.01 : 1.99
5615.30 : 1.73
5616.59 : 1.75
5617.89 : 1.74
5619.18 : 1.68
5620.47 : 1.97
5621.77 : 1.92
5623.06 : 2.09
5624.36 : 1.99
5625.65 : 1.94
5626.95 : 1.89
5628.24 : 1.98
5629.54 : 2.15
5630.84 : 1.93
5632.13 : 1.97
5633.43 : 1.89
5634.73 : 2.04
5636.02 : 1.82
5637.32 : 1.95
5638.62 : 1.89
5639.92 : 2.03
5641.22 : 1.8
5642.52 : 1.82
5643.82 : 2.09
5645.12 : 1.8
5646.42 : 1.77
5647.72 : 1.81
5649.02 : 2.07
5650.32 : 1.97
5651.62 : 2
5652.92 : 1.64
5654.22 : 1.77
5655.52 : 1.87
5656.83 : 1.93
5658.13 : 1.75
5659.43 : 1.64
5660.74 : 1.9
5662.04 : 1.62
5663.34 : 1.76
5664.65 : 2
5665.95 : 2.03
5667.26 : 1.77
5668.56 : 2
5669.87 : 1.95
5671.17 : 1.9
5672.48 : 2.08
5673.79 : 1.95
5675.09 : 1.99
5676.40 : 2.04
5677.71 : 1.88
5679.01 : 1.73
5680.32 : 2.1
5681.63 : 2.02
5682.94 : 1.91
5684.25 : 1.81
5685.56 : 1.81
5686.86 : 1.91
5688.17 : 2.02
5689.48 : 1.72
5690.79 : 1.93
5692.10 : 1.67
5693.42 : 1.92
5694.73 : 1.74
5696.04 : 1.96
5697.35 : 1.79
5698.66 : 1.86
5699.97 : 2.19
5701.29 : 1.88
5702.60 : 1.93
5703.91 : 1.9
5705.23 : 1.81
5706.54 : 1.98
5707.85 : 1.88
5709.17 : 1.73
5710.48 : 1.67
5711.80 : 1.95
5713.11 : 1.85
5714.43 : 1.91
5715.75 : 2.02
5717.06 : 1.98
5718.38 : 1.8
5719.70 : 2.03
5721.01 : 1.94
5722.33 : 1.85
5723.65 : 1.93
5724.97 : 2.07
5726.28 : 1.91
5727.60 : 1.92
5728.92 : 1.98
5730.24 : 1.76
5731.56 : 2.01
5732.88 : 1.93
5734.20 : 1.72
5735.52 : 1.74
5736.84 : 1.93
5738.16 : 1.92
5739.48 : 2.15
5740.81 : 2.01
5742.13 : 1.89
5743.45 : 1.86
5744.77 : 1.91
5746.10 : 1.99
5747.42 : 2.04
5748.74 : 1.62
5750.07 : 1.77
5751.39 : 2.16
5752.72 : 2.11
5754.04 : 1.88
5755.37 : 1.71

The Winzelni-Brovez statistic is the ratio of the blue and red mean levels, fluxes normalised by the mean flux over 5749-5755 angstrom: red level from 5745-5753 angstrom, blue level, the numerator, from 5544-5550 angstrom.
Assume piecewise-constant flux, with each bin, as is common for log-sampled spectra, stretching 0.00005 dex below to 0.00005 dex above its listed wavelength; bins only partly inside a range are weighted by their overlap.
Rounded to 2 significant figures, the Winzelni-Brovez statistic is 0.95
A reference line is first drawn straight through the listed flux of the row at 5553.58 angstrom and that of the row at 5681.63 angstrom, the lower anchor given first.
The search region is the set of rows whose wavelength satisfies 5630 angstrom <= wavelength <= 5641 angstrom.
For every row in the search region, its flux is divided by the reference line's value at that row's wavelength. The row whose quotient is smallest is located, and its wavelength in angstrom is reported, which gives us 5636.02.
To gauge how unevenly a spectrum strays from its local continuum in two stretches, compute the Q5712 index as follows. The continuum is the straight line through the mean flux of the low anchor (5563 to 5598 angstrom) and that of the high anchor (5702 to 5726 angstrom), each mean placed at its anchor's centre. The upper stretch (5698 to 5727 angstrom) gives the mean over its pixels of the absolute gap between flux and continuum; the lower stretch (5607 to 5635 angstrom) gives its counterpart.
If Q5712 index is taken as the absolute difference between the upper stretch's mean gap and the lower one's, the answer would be 0.026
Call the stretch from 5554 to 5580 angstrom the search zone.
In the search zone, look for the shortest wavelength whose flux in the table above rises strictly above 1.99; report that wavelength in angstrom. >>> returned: 5556.14 angstrom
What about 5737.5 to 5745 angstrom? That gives 5739.48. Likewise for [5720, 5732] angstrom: 5724.97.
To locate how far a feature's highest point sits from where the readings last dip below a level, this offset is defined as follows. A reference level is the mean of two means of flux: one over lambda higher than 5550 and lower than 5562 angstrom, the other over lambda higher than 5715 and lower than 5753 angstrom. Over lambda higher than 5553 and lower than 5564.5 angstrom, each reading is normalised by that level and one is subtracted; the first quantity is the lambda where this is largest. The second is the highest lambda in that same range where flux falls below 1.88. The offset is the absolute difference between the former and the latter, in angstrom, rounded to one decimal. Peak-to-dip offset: 1.3 angstrom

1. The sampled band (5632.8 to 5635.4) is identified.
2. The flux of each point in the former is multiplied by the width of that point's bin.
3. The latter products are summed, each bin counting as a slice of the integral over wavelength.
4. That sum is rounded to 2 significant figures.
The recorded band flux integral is 5.1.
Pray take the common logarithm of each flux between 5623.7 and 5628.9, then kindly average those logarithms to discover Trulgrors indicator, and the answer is 0.290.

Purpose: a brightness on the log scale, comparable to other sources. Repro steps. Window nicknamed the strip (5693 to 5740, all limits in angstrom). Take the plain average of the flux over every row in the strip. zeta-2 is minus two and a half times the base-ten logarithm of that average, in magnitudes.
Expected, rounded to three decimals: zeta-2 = -0.699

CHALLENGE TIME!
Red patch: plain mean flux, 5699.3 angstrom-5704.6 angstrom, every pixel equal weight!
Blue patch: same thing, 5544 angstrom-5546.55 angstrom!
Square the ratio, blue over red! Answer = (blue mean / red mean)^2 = 0.77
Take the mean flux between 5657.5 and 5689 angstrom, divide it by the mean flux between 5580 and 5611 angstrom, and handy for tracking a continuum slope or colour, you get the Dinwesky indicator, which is 0.98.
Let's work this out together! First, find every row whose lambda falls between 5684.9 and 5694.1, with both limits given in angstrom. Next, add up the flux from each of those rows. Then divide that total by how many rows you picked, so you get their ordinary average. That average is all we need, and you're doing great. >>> 1.854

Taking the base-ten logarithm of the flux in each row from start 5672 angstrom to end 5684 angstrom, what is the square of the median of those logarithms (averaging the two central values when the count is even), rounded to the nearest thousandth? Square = 0.089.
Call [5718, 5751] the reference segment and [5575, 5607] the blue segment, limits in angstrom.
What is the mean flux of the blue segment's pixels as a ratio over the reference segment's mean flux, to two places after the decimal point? 1.01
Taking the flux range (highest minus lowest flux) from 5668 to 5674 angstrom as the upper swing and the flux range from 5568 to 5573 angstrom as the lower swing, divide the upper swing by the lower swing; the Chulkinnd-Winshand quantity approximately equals 1.06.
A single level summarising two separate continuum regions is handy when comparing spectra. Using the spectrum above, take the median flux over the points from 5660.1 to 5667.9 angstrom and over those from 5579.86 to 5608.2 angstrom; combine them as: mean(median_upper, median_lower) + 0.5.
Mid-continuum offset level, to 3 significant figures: 2.40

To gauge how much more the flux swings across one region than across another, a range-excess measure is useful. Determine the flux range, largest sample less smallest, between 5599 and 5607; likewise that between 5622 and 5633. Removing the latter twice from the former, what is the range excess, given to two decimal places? -0.26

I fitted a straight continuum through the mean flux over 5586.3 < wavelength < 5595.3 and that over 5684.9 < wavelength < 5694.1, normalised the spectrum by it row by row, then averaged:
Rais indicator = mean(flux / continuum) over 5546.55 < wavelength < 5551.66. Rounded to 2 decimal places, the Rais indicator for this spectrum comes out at 1.06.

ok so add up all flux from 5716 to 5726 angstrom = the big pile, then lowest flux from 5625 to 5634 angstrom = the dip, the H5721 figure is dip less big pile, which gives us -11.71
